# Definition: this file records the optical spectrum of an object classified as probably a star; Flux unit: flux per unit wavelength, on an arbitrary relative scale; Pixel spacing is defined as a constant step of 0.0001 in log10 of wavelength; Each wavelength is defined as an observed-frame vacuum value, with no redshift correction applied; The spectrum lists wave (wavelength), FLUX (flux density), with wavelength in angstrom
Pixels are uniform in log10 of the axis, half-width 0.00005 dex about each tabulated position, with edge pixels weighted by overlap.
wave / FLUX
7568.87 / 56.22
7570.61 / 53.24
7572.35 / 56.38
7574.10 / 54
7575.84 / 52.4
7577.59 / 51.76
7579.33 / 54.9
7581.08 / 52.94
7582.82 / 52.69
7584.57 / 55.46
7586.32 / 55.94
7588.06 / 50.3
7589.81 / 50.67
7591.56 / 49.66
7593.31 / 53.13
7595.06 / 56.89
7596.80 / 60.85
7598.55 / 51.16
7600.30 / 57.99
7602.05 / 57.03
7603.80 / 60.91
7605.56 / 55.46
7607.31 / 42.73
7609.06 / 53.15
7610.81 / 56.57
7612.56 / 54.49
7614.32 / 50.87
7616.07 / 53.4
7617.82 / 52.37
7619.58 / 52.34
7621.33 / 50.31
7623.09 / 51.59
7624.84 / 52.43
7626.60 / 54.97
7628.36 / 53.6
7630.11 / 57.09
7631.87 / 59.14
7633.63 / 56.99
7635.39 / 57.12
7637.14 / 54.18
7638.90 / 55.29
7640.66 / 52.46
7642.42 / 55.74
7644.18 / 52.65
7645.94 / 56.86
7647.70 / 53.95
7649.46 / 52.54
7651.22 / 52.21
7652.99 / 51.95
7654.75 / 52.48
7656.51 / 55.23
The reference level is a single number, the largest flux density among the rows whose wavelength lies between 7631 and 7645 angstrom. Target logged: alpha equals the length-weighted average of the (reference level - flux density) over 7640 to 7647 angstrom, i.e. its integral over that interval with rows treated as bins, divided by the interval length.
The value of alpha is 4.7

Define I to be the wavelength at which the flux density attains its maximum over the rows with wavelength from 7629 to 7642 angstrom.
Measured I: 7631.87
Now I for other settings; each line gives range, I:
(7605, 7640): 7631.87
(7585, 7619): 7603.80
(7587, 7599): 7596.80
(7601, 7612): 7603.80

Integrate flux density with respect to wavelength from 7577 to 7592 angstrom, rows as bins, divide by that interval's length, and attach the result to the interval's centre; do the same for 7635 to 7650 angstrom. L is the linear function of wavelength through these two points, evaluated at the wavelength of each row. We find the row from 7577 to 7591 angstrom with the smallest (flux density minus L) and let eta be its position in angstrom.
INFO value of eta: 7588.06 angstrom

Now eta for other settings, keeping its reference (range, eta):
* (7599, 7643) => 7607.31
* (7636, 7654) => 7652.99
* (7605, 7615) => 7607.31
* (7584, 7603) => 7591.56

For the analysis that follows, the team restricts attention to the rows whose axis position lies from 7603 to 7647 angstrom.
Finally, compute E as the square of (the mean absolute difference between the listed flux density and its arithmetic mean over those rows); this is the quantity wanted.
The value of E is 6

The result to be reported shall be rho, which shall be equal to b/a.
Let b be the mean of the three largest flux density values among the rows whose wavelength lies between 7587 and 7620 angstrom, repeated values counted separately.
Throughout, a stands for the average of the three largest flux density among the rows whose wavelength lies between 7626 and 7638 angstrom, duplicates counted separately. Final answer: 1.04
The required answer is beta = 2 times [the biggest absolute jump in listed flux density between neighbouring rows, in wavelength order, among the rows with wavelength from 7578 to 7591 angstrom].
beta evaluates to 11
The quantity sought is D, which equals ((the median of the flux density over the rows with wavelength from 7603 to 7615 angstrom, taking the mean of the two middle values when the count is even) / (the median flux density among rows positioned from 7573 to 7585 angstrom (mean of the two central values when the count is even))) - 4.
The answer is -2.97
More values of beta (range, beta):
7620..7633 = 7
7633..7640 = 6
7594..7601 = 19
